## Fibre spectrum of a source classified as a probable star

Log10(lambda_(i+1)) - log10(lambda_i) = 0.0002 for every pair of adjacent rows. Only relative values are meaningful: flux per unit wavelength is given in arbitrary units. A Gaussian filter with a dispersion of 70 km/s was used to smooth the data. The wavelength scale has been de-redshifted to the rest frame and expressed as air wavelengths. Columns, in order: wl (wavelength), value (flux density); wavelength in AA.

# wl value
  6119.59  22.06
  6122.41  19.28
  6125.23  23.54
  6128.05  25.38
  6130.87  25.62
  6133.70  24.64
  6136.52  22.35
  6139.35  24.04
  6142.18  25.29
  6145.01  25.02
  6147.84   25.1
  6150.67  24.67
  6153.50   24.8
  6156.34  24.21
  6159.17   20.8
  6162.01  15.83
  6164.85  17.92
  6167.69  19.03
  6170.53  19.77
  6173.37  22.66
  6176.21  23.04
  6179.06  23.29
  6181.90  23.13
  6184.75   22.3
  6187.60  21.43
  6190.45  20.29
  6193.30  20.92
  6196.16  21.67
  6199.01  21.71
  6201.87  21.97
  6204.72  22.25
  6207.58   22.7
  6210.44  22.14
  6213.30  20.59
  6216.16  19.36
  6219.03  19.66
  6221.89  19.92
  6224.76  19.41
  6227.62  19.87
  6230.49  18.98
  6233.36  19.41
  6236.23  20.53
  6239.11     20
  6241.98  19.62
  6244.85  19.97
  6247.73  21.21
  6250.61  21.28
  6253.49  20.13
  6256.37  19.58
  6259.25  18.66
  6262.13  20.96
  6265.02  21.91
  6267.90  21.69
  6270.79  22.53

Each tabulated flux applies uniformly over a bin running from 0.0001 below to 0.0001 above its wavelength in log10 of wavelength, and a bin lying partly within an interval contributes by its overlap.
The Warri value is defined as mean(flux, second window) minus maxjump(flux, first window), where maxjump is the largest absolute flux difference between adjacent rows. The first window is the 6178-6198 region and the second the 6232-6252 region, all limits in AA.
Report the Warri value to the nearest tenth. 19.1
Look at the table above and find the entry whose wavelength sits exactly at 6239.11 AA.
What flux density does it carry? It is 20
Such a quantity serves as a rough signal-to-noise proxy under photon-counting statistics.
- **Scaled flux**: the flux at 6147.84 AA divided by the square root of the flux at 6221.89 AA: 5.62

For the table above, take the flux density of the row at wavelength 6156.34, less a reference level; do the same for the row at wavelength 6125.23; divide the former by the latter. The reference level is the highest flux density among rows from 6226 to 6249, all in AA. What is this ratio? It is 1.3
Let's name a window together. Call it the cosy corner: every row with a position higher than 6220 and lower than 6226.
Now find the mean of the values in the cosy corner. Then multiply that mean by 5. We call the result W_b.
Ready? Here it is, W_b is 98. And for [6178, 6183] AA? 116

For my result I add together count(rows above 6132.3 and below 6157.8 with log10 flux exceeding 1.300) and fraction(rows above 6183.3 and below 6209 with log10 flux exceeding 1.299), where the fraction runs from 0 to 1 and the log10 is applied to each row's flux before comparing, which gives 10.00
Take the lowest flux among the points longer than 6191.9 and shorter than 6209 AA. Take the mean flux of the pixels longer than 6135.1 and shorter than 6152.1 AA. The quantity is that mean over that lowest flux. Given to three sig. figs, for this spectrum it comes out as 1.17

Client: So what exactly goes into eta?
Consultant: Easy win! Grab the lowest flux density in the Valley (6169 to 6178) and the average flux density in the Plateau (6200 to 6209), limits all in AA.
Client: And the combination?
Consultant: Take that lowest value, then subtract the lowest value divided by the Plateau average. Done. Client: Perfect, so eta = 19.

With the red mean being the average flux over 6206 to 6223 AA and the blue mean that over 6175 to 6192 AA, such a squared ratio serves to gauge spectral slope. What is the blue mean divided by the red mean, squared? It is 1.15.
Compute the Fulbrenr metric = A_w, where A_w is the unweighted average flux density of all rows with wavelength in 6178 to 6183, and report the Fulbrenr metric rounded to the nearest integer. 23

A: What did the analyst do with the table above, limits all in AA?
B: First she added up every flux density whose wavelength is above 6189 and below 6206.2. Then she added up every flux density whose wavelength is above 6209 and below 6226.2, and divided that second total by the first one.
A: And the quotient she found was 0.94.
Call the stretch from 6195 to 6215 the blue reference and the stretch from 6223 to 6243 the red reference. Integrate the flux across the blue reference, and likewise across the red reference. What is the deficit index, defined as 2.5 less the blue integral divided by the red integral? 1.39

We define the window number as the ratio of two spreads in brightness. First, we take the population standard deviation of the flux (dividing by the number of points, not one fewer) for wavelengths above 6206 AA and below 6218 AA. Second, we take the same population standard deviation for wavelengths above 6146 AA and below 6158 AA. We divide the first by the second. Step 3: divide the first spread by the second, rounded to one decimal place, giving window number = 4.1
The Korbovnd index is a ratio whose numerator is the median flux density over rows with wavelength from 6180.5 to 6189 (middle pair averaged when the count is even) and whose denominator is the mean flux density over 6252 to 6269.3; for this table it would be 1.09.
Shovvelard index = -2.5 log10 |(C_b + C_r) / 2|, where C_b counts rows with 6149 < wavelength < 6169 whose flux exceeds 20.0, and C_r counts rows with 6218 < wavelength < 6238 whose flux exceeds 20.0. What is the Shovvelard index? -0.99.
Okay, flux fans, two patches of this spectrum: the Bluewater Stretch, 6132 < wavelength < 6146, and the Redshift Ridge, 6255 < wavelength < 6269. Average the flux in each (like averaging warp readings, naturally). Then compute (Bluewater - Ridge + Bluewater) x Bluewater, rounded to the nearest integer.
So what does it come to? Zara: 679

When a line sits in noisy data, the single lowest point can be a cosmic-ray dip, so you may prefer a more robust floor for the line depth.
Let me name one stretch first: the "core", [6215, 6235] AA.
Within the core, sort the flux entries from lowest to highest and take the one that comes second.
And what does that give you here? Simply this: 19.36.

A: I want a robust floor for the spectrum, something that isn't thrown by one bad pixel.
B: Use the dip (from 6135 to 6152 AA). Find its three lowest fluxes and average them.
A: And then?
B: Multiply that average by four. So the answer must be 95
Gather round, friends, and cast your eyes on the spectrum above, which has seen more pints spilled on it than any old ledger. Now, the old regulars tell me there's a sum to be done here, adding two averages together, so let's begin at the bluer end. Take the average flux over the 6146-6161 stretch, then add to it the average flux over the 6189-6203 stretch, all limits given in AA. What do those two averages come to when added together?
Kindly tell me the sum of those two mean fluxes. 45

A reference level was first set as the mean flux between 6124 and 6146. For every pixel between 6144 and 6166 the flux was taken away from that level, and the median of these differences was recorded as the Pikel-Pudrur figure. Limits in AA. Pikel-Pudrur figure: 0.0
